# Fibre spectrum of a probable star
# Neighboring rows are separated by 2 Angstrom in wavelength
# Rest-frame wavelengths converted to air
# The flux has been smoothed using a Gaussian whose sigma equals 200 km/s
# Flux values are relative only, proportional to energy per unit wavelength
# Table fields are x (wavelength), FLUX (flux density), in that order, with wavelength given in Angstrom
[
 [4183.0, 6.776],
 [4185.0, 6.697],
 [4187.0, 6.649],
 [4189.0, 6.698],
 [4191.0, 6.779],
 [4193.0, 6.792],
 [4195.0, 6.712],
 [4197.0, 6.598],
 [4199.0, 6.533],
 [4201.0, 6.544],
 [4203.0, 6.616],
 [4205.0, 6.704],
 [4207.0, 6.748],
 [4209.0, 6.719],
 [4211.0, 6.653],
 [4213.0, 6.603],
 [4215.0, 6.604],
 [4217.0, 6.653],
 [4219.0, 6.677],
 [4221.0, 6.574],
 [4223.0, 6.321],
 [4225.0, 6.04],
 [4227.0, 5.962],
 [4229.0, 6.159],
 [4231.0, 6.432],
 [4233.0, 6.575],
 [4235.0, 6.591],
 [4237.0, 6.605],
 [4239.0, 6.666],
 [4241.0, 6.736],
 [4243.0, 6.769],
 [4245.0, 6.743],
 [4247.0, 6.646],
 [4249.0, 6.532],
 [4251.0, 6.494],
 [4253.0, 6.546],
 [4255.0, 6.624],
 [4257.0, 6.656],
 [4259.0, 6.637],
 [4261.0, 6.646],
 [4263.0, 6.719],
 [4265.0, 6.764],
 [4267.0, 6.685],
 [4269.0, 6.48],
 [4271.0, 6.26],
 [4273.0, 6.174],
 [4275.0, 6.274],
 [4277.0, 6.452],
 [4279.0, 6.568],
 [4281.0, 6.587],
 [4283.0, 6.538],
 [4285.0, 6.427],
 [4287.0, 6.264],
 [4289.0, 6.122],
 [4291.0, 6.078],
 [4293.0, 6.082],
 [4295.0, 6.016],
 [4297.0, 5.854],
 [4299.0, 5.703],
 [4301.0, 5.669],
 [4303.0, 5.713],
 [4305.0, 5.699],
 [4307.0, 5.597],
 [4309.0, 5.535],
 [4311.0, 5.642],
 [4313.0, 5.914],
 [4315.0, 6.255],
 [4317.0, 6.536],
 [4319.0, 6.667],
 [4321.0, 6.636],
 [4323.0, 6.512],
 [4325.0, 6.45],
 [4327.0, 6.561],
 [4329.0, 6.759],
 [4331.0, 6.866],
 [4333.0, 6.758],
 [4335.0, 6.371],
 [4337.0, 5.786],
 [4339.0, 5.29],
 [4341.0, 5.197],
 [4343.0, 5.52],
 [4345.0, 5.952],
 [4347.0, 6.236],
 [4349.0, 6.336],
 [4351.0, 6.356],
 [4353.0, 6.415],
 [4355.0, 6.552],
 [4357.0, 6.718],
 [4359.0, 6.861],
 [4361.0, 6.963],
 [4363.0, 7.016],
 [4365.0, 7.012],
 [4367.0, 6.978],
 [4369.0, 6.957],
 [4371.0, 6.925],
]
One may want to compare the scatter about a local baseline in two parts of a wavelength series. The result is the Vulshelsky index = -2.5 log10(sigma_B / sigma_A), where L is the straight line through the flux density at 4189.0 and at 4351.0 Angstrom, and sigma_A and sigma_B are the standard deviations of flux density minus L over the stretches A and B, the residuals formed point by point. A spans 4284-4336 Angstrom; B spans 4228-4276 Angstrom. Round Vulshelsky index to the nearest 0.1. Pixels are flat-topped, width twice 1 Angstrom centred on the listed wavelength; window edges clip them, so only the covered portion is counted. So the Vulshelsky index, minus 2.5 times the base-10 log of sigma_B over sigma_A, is 1.0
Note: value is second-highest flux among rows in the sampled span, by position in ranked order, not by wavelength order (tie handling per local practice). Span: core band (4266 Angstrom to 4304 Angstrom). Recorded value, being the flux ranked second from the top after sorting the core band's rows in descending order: 6.587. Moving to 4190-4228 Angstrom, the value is 6.779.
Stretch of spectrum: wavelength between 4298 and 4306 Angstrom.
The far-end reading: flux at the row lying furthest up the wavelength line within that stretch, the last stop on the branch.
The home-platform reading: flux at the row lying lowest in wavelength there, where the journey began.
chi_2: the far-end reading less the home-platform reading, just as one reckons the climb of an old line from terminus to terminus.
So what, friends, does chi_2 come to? 0.0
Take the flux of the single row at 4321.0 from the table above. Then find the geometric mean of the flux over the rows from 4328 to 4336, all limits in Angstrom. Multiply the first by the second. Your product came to 44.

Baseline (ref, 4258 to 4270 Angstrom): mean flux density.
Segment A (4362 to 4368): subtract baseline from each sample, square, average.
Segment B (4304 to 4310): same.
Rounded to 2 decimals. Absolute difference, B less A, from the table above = 0.98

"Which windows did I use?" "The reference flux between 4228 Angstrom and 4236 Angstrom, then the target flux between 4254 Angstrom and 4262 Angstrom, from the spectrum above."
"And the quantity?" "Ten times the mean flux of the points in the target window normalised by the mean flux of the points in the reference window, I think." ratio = 10.3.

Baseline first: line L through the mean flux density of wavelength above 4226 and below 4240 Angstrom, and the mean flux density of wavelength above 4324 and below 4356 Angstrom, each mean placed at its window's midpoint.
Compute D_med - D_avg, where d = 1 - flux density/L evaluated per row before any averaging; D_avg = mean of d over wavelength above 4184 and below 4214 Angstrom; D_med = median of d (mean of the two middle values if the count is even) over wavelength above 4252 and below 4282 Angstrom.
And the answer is -0.01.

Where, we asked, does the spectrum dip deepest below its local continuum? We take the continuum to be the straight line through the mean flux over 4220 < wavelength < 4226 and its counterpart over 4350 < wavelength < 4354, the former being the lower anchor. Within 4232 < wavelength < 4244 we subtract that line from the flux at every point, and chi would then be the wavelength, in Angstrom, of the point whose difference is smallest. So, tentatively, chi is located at 4233.0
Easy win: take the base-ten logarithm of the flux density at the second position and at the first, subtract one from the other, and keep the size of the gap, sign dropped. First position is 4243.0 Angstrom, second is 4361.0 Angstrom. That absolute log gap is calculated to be 0.01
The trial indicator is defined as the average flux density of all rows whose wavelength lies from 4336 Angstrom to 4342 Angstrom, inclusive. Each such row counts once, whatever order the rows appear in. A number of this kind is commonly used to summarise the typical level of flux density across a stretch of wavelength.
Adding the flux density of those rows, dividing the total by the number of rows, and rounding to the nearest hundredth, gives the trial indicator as 5.42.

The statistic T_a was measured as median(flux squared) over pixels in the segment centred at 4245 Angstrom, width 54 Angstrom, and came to 43.6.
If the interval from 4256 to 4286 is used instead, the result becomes 43.1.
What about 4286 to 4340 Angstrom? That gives 37.0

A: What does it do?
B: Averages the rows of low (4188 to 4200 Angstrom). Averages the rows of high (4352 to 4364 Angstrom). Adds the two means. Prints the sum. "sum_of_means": 13.4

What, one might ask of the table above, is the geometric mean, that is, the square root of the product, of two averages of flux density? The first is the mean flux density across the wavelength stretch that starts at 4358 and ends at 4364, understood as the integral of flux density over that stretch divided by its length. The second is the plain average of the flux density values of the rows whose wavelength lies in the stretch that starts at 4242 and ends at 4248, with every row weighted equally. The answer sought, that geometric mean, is 6.83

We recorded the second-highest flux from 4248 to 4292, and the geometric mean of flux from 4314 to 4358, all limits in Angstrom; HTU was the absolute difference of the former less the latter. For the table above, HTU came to 0.43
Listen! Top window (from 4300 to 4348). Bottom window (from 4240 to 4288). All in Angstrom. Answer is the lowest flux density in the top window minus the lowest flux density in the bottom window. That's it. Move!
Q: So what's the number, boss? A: -1.0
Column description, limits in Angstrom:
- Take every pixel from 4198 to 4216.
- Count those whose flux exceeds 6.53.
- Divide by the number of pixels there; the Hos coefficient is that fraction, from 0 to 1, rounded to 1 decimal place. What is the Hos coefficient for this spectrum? 1.0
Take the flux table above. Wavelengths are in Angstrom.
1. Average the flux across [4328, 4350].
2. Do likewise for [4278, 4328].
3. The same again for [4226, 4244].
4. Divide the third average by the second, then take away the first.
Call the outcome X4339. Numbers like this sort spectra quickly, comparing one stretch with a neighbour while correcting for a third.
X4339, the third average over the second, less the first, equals -5.04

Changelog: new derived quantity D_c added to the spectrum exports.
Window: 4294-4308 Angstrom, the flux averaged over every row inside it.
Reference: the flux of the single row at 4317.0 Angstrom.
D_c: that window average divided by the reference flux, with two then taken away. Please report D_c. -1.12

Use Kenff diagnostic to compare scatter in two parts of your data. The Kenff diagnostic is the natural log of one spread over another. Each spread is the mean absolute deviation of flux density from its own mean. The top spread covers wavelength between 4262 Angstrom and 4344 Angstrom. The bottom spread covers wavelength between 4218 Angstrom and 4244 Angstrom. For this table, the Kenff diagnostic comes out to 0.6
